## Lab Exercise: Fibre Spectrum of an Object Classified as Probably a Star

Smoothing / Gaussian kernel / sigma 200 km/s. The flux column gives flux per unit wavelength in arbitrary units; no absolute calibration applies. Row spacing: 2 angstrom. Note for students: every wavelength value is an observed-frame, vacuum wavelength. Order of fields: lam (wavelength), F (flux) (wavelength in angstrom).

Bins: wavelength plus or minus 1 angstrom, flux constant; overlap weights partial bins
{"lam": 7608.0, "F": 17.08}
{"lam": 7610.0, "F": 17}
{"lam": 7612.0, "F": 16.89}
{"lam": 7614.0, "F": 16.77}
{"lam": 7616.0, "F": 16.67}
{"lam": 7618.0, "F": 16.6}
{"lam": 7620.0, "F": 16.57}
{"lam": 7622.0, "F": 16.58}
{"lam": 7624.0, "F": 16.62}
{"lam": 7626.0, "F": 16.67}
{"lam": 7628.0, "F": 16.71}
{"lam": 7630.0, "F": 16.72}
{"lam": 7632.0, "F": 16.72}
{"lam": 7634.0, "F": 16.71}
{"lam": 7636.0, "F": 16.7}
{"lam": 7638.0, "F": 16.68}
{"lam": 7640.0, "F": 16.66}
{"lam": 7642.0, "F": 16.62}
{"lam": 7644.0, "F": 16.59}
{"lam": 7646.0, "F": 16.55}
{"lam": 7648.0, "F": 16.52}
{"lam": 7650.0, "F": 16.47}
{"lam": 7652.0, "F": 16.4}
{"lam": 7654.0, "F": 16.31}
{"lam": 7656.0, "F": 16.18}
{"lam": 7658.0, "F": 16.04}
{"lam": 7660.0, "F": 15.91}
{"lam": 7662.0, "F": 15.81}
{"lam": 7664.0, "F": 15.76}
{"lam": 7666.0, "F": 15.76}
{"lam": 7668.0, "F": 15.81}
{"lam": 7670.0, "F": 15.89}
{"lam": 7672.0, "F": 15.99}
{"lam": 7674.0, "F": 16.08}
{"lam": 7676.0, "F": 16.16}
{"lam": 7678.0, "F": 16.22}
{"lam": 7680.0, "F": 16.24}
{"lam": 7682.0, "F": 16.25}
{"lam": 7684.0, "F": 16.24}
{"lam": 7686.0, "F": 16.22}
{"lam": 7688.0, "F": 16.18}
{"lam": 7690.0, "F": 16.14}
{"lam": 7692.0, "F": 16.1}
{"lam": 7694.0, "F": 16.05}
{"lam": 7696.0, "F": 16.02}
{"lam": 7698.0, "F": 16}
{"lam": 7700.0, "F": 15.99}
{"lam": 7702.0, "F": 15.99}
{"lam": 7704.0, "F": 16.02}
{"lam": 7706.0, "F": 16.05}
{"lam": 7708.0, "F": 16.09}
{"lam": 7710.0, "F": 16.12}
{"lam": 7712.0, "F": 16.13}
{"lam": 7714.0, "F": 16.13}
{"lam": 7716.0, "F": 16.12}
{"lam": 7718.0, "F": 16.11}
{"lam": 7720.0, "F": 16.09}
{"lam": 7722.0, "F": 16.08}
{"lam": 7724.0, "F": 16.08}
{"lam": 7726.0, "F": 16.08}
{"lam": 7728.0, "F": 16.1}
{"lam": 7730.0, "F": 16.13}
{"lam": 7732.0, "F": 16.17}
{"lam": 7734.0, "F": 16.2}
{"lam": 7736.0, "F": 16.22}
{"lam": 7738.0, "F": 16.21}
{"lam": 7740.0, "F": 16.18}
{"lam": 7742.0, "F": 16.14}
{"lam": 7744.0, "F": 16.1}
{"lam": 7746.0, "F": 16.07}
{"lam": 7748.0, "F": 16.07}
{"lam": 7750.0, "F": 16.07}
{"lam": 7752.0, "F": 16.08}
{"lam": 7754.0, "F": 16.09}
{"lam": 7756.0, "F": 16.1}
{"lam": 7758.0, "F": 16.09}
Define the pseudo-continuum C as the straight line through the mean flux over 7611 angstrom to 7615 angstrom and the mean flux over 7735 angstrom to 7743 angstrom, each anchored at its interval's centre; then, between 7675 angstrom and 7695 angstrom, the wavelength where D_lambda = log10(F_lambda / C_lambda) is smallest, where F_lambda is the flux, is 7694.0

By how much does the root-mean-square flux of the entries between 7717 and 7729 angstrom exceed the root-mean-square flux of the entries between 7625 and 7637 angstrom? -0.62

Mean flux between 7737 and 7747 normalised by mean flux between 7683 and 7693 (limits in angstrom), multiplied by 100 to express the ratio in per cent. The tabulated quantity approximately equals 100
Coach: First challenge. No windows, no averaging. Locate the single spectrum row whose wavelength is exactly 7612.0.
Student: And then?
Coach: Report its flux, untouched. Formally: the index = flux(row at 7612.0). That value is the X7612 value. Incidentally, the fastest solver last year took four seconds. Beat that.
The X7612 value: 16.89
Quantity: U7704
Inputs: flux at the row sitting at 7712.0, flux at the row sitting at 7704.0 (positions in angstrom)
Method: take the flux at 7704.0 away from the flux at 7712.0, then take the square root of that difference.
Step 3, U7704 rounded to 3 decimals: 0.332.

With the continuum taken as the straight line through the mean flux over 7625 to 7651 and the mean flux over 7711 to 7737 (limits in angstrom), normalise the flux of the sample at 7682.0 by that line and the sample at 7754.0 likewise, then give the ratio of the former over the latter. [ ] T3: 0.98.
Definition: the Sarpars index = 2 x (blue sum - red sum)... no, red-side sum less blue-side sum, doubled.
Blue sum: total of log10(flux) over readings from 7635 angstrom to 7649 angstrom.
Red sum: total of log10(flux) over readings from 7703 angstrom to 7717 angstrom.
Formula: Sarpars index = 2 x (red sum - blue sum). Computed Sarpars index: -0.19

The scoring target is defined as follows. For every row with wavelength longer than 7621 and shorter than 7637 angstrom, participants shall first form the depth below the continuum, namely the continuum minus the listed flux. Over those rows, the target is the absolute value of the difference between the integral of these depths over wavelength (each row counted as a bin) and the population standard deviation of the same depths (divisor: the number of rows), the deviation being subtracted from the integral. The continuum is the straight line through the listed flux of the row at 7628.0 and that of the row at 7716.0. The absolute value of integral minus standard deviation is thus 0.3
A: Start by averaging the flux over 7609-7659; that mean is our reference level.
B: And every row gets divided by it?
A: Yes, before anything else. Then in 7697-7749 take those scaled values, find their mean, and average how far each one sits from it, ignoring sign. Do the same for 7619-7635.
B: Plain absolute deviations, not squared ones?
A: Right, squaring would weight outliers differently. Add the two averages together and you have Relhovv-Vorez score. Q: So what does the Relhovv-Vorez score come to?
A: 0.0062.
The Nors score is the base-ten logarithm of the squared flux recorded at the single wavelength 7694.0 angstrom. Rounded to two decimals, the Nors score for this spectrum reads 2.41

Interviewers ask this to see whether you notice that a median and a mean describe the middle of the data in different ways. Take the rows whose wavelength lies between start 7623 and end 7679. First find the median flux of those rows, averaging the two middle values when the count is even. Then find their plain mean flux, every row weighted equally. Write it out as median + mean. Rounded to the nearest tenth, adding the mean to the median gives 32.8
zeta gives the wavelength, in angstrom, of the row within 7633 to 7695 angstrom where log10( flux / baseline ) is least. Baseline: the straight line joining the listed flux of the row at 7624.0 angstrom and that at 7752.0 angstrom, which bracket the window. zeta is 7664.0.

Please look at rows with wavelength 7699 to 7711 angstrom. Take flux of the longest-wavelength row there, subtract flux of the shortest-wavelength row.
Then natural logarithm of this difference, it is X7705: -2.0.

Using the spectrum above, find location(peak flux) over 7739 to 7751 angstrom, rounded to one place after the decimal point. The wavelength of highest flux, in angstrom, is 7740.0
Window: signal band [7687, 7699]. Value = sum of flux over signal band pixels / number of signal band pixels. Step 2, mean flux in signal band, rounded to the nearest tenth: 16.1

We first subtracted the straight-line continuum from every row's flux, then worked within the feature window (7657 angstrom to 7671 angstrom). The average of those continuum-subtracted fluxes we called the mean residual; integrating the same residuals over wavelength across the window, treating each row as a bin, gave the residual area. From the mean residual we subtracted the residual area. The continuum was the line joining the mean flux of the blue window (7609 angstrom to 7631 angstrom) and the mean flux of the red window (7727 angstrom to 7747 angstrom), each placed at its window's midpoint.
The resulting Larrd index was 8.4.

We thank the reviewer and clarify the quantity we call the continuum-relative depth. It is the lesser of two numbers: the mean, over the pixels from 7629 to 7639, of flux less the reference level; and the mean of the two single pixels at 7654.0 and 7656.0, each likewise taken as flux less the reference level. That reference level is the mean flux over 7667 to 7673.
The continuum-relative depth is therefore 0.35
